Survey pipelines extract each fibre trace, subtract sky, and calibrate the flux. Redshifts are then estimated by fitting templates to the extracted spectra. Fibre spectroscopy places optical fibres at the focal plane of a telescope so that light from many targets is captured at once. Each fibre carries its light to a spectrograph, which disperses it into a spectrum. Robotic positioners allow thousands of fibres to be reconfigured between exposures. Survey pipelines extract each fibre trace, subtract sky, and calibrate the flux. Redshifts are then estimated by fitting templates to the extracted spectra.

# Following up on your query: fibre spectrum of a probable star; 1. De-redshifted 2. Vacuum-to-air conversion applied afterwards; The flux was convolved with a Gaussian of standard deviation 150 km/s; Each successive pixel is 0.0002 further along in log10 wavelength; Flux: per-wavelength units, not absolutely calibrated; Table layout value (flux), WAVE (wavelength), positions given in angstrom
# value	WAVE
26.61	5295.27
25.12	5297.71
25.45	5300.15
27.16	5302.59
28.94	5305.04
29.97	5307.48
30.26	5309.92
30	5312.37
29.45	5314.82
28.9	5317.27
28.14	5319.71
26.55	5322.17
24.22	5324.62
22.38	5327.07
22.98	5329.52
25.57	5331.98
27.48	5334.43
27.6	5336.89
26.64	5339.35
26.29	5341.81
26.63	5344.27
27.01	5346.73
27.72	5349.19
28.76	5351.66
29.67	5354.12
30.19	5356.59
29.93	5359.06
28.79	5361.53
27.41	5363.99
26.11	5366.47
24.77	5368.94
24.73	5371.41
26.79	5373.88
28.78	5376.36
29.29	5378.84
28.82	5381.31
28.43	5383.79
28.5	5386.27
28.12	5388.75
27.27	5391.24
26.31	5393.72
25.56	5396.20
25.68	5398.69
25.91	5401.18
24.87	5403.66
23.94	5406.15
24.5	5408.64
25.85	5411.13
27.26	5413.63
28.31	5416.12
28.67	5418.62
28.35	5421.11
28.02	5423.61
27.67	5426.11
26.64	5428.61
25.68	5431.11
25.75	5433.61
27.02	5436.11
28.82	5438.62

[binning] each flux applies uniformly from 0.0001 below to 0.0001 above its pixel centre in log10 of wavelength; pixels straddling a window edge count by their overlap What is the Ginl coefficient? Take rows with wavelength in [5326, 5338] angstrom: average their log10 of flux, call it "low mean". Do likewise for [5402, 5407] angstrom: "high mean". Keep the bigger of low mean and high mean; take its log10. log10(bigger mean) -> 0.146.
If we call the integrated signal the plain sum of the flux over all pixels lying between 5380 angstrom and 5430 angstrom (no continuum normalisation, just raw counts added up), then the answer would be 539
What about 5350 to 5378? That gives 306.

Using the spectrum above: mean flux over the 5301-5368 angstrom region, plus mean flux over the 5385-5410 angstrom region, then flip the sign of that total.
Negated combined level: -53.6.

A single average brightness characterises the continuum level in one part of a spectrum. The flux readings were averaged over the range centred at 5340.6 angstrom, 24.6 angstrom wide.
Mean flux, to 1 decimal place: 26.7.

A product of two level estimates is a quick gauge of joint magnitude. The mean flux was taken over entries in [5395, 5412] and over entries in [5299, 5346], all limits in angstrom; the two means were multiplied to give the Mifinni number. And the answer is 682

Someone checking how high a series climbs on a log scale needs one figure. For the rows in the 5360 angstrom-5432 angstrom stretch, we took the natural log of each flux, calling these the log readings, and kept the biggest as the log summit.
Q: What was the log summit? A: 3.38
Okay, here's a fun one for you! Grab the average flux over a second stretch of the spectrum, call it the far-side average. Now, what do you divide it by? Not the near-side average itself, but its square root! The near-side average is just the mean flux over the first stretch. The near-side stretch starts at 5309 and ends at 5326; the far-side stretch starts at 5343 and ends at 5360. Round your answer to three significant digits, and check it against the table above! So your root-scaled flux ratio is 5.38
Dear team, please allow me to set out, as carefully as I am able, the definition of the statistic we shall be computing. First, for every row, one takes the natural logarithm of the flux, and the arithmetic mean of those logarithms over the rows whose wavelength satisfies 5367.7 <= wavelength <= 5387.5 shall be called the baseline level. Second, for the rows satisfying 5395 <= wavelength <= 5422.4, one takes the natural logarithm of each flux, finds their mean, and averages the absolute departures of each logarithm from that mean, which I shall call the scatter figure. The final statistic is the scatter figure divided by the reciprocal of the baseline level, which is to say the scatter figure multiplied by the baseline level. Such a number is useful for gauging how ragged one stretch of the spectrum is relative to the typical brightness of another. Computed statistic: 0.171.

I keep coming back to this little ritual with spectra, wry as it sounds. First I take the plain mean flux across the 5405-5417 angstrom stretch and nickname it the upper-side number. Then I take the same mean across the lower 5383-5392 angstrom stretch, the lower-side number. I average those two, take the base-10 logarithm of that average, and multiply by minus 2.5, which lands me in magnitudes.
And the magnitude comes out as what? -3.58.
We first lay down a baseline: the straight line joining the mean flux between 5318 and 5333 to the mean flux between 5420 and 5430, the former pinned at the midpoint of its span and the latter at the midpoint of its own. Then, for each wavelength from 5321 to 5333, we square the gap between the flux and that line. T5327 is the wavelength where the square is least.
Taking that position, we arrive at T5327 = 5331.98 angstrom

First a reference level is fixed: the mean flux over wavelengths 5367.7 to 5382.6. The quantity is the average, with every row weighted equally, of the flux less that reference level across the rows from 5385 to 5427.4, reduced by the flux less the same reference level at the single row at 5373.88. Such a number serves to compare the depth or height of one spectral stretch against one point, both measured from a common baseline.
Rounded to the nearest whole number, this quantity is 0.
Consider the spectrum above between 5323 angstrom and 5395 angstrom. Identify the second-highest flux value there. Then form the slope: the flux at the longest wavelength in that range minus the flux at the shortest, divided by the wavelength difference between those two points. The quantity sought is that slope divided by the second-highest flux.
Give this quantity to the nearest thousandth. 0.001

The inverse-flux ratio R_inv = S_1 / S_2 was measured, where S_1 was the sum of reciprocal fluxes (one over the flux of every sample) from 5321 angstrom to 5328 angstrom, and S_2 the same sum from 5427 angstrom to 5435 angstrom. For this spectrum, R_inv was 1.07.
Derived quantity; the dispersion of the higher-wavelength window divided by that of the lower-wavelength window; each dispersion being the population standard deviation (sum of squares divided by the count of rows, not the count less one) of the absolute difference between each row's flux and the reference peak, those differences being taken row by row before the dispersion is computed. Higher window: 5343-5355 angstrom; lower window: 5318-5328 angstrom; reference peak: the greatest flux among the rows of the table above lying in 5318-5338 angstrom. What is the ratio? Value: 0.21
